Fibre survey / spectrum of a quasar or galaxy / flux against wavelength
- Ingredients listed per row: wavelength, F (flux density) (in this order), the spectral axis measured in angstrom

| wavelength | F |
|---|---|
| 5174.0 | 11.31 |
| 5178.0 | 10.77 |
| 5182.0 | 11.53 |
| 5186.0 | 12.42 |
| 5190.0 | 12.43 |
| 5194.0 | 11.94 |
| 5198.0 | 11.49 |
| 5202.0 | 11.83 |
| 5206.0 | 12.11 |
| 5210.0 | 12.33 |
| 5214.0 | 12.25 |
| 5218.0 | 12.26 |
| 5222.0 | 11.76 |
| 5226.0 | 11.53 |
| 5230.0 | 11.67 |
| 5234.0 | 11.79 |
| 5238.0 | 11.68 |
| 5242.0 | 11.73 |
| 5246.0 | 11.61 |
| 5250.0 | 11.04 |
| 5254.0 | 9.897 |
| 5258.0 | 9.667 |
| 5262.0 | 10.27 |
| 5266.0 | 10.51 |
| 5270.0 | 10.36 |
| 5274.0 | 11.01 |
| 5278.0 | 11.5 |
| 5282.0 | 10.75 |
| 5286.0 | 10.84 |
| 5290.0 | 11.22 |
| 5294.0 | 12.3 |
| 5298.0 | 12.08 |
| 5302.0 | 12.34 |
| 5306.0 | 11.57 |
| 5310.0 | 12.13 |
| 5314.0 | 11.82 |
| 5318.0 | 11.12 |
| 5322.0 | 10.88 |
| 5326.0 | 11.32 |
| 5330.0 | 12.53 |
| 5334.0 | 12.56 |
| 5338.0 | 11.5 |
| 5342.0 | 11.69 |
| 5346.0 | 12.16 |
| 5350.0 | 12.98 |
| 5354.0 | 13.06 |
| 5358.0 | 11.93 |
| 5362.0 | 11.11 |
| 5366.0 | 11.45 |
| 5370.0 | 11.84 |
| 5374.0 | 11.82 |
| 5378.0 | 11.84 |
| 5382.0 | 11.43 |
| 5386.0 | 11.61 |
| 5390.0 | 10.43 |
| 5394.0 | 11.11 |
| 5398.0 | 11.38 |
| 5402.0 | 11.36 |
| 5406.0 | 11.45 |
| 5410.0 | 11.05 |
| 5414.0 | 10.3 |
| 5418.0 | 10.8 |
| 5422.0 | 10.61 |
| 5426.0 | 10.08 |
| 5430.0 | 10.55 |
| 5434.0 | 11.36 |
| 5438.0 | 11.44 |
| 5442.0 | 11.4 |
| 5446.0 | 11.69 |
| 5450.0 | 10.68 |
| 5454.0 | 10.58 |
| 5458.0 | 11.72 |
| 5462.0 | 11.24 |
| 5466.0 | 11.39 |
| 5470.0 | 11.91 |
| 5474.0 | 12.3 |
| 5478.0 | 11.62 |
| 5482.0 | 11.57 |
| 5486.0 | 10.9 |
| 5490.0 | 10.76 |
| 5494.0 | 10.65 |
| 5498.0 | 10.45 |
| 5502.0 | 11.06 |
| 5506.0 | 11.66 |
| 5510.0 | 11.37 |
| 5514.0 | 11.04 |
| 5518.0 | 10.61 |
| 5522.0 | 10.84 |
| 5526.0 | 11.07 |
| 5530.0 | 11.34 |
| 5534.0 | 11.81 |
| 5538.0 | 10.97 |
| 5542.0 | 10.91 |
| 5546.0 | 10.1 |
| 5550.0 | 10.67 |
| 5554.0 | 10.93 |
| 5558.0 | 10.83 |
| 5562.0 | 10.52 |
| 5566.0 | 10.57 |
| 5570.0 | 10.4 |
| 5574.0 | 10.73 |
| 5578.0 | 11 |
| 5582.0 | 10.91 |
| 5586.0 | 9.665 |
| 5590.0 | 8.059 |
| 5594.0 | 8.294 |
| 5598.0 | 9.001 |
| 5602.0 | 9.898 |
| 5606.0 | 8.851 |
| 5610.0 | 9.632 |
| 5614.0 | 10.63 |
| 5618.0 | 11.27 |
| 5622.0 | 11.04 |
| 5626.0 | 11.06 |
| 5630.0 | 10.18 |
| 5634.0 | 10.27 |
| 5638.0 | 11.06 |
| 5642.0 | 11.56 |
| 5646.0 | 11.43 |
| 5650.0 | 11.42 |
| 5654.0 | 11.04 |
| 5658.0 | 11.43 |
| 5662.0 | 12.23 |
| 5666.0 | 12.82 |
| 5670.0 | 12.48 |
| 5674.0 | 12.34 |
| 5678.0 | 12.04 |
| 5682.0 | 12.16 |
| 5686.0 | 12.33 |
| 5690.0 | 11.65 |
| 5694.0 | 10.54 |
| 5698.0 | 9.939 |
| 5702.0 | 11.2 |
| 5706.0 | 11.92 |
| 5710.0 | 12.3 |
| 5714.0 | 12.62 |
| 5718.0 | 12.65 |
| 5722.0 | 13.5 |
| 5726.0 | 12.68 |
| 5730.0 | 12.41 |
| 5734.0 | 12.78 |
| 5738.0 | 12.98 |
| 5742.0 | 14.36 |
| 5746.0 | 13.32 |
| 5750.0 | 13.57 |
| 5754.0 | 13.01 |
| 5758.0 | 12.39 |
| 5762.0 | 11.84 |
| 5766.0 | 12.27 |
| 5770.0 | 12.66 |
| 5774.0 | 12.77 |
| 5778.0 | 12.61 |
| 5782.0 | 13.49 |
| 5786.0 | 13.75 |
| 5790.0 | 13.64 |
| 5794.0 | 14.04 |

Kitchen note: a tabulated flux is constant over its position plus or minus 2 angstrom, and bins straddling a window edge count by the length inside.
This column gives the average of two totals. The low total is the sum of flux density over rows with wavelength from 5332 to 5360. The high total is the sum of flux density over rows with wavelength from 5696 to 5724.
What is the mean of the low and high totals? 85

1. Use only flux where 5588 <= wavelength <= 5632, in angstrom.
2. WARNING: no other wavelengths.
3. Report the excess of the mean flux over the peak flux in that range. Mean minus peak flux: -1.46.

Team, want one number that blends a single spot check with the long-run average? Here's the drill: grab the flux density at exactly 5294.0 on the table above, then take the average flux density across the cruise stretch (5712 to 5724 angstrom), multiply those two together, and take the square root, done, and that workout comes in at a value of 12.6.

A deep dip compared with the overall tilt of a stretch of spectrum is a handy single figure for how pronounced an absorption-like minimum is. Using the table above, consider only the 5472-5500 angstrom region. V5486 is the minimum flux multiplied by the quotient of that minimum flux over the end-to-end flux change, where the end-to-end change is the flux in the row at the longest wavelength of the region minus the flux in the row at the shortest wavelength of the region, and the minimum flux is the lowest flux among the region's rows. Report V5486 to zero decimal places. -59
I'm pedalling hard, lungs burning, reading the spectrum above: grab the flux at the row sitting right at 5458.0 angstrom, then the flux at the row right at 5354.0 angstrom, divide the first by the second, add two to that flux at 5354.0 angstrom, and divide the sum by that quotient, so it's 16.8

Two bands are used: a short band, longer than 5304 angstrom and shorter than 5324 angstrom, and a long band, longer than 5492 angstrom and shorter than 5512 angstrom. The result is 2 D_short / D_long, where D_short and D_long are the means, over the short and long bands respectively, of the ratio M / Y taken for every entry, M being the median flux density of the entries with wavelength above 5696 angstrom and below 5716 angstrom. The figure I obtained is 1.92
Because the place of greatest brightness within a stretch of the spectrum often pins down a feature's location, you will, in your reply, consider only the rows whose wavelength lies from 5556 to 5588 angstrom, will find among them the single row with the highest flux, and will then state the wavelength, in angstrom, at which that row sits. 5578.0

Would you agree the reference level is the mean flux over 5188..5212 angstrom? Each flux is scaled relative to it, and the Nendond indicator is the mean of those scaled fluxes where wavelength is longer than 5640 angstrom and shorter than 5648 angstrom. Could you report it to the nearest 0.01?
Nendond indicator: 0.96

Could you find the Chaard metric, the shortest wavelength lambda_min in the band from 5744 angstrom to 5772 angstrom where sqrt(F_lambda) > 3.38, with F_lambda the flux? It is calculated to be 5746.0 angstrom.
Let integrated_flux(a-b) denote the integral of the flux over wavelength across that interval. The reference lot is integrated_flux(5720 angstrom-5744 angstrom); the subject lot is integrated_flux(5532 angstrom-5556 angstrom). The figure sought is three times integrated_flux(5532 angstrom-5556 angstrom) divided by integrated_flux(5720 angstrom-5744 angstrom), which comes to 2.49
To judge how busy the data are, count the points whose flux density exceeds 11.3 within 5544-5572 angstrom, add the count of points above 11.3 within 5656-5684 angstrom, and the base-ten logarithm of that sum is 0.85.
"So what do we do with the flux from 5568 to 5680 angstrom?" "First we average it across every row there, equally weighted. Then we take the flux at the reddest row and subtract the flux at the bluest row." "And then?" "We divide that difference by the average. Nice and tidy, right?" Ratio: 0.15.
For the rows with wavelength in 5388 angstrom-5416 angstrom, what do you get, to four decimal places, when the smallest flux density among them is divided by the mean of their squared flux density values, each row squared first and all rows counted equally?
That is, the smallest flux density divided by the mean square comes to 0.0848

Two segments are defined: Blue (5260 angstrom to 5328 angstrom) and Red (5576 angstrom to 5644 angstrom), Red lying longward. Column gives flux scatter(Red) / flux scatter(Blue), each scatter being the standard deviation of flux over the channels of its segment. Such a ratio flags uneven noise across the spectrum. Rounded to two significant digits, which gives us 1.6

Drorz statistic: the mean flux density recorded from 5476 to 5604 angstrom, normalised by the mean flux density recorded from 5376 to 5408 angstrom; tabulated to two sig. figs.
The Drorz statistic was 0.94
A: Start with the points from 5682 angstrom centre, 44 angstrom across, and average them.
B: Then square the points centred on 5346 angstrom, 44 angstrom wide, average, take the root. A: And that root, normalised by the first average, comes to 1.02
